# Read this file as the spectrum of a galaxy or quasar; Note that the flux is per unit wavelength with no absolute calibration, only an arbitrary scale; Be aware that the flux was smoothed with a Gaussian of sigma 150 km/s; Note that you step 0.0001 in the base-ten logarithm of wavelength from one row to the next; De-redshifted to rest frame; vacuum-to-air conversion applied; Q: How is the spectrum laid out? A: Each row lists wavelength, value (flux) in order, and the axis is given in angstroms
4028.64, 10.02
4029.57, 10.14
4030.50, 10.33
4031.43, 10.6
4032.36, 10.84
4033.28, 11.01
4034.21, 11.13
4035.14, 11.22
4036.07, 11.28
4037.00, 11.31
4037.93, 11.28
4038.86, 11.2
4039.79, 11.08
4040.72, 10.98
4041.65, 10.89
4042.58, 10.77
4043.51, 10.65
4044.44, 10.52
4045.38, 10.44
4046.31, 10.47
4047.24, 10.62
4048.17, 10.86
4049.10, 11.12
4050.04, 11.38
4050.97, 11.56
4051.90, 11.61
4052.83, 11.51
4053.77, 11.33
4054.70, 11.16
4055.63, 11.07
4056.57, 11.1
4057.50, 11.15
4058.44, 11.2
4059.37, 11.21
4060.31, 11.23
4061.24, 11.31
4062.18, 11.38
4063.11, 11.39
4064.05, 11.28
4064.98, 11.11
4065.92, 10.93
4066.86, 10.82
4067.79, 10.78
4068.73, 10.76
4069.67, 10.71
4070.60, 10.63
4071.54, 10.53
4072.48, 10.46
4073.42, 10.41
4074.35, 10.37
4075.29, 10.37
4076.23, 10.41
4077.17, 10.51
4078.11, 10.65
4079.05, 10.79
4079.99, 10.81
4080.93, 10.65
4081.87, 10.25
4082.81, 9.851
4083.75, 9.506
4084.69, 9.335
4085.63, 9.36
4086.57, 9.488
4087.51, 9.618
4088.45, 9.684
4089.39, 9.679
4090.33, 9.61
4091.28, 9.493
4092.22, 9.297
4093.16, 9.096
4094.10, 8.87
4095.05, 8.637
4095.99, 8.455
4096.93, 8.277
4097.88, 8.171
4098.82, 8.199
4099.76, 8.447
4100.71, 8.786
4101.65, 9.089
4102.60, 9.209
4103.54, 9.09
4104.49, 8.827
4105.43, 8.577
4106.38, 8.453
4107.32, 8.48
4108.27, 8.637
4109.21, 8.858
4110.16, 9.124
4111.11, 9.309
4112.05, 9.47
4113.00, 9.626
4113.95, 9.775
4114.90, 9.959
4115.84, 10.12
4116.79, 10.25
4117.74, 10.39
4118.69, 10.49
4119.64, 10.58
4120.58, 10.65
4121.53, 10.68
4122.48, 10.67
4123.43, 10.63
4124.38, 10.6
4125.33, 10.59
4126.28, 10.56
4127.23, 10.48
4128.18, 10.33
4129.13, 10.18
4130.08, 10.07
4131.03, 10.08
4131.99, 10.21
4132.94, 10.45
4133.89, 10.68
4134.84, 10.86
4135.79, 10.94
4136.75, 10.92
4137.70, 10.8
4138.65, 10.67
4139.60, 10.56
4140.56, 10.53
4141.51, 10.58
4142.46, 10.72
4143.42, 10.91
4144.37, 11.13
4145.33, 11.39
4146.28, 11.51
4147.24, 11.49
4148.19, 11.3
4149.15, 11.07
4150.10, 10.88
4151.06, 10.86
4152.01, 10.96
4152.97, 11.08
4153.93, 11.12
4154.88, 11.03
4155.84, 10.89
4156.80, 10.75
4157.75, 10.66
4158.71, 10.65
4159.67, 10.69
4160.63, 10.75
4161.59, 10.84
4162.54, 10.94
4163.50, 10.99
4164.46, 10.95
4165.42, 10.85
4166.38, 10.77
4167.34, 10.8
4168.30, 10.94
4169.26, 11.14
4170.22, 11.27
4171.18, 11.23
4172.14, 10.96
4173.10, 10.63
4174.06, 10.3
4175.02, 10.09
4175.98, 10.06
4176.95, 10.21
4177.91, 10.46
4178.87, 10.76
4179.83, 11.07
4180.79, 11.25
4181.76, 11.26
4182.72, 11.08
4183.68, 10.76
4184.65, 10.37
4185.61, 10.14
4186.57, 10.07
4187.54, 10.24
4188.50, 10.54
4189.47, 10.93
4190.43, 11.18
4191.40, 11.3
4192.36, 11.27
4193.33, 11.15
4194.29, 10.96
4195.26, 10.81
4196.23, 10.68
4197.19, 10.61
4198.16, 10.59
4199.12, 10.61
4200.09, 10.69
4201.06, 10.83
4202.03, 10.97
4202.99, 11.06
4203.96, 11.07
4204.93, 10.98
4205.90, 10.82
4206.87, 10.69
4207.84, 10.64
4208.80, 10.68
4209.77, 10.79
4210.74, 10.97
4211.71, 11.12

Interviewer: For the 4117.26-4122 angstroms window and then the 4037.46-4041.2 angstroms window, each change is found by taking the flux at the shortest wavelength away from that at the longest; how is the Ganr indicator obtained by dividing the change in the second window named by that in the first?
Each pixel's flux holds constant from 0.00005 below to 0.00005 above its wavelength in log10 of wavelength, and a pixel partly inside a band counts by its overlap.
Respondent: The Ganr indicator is -1.0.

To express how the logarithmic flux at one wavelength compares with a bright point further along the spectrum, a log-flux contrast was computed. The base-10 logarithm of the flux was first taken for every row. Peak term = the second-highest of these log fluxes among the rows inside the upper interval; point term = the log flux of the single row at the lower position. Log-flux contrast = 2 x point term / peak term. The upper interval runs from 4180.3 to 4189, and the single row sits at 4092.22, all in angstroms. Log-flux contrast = 1.84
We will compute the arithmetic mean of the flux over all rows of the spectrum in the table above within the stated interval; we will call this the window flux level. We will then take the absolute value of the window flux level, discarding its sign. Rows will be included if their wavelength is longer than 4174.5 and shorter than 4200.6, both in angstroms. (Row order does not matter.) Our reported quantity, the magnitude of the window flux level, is 10.71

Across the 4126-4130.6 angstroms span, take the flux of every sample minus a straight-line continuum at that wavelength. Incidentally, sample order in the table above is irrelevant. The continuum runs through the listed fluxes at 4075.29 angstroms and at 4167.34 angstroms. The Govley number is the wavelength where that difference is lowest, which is 4130.08 angstroms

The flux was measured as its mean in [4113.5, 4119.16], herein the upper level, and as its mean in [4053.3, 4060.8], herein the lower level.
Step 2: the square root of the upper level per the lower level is 0.95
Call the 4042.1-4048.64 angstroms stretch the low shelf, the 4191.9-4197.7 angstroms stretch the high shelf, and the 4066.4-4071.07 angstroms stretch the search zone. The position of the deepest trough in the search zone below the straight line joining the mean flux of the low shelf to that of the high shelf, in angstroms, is 4070.60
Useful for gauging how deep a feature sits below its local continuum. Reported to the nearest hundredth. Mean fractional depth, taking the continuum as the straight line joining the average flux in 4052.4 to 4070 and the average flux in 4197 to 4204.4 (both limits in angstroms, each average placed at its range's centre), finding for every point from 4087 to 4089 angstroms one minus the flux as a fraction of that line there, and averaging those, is 0.13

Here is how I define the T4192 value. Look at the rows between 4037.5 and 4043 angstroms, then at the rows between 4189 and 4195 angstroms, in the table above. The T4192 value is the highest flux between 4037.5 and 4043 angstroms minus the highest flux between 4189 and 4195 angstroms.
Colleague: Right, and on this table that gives -0.02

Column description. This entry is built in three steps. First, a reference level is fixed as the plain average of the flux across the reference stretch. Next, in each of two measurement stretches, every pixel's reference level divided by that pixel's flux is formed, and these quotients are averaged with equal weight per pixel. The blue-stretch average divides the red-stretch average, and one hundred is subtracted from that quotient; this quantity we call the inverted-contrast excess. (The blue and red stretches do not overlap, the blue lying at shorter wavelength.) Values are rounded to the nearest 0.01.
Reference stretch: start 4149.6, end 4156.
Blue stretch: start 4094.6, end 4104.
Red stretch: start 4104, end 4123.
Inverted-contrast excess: -99.10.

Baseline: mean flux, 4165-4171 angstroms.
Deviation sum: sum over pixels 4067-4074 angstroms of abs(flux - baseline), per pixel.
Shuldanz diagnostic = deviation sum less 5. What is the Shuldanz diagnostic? -2.5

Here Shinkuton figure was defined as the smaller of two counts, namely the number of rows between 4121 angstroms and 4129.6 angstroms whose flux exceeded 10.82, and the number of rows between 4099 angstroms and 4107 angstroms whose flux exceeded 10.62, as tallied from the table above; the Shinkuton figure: 0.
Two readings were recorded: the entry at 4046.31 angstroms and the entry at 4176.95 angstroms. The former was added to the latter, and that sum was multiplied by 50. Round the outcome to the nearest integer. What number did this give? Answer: 1034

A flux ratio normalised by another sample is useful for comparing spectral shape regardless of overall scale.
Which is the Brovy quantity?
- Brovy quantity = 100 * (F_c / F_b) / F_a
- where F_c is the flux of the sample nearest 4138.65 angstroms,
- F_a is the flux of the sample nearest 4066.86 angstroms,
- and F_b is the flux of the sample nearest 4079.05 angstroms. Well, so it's 9.1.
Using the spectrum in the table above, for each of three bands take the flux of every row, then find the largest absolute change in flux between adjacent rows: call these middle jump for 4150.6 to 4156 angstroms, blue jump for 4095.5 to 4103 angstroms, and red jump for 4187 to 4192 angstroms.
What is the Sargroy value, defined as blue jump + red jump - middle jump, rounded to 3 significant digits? 0.589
